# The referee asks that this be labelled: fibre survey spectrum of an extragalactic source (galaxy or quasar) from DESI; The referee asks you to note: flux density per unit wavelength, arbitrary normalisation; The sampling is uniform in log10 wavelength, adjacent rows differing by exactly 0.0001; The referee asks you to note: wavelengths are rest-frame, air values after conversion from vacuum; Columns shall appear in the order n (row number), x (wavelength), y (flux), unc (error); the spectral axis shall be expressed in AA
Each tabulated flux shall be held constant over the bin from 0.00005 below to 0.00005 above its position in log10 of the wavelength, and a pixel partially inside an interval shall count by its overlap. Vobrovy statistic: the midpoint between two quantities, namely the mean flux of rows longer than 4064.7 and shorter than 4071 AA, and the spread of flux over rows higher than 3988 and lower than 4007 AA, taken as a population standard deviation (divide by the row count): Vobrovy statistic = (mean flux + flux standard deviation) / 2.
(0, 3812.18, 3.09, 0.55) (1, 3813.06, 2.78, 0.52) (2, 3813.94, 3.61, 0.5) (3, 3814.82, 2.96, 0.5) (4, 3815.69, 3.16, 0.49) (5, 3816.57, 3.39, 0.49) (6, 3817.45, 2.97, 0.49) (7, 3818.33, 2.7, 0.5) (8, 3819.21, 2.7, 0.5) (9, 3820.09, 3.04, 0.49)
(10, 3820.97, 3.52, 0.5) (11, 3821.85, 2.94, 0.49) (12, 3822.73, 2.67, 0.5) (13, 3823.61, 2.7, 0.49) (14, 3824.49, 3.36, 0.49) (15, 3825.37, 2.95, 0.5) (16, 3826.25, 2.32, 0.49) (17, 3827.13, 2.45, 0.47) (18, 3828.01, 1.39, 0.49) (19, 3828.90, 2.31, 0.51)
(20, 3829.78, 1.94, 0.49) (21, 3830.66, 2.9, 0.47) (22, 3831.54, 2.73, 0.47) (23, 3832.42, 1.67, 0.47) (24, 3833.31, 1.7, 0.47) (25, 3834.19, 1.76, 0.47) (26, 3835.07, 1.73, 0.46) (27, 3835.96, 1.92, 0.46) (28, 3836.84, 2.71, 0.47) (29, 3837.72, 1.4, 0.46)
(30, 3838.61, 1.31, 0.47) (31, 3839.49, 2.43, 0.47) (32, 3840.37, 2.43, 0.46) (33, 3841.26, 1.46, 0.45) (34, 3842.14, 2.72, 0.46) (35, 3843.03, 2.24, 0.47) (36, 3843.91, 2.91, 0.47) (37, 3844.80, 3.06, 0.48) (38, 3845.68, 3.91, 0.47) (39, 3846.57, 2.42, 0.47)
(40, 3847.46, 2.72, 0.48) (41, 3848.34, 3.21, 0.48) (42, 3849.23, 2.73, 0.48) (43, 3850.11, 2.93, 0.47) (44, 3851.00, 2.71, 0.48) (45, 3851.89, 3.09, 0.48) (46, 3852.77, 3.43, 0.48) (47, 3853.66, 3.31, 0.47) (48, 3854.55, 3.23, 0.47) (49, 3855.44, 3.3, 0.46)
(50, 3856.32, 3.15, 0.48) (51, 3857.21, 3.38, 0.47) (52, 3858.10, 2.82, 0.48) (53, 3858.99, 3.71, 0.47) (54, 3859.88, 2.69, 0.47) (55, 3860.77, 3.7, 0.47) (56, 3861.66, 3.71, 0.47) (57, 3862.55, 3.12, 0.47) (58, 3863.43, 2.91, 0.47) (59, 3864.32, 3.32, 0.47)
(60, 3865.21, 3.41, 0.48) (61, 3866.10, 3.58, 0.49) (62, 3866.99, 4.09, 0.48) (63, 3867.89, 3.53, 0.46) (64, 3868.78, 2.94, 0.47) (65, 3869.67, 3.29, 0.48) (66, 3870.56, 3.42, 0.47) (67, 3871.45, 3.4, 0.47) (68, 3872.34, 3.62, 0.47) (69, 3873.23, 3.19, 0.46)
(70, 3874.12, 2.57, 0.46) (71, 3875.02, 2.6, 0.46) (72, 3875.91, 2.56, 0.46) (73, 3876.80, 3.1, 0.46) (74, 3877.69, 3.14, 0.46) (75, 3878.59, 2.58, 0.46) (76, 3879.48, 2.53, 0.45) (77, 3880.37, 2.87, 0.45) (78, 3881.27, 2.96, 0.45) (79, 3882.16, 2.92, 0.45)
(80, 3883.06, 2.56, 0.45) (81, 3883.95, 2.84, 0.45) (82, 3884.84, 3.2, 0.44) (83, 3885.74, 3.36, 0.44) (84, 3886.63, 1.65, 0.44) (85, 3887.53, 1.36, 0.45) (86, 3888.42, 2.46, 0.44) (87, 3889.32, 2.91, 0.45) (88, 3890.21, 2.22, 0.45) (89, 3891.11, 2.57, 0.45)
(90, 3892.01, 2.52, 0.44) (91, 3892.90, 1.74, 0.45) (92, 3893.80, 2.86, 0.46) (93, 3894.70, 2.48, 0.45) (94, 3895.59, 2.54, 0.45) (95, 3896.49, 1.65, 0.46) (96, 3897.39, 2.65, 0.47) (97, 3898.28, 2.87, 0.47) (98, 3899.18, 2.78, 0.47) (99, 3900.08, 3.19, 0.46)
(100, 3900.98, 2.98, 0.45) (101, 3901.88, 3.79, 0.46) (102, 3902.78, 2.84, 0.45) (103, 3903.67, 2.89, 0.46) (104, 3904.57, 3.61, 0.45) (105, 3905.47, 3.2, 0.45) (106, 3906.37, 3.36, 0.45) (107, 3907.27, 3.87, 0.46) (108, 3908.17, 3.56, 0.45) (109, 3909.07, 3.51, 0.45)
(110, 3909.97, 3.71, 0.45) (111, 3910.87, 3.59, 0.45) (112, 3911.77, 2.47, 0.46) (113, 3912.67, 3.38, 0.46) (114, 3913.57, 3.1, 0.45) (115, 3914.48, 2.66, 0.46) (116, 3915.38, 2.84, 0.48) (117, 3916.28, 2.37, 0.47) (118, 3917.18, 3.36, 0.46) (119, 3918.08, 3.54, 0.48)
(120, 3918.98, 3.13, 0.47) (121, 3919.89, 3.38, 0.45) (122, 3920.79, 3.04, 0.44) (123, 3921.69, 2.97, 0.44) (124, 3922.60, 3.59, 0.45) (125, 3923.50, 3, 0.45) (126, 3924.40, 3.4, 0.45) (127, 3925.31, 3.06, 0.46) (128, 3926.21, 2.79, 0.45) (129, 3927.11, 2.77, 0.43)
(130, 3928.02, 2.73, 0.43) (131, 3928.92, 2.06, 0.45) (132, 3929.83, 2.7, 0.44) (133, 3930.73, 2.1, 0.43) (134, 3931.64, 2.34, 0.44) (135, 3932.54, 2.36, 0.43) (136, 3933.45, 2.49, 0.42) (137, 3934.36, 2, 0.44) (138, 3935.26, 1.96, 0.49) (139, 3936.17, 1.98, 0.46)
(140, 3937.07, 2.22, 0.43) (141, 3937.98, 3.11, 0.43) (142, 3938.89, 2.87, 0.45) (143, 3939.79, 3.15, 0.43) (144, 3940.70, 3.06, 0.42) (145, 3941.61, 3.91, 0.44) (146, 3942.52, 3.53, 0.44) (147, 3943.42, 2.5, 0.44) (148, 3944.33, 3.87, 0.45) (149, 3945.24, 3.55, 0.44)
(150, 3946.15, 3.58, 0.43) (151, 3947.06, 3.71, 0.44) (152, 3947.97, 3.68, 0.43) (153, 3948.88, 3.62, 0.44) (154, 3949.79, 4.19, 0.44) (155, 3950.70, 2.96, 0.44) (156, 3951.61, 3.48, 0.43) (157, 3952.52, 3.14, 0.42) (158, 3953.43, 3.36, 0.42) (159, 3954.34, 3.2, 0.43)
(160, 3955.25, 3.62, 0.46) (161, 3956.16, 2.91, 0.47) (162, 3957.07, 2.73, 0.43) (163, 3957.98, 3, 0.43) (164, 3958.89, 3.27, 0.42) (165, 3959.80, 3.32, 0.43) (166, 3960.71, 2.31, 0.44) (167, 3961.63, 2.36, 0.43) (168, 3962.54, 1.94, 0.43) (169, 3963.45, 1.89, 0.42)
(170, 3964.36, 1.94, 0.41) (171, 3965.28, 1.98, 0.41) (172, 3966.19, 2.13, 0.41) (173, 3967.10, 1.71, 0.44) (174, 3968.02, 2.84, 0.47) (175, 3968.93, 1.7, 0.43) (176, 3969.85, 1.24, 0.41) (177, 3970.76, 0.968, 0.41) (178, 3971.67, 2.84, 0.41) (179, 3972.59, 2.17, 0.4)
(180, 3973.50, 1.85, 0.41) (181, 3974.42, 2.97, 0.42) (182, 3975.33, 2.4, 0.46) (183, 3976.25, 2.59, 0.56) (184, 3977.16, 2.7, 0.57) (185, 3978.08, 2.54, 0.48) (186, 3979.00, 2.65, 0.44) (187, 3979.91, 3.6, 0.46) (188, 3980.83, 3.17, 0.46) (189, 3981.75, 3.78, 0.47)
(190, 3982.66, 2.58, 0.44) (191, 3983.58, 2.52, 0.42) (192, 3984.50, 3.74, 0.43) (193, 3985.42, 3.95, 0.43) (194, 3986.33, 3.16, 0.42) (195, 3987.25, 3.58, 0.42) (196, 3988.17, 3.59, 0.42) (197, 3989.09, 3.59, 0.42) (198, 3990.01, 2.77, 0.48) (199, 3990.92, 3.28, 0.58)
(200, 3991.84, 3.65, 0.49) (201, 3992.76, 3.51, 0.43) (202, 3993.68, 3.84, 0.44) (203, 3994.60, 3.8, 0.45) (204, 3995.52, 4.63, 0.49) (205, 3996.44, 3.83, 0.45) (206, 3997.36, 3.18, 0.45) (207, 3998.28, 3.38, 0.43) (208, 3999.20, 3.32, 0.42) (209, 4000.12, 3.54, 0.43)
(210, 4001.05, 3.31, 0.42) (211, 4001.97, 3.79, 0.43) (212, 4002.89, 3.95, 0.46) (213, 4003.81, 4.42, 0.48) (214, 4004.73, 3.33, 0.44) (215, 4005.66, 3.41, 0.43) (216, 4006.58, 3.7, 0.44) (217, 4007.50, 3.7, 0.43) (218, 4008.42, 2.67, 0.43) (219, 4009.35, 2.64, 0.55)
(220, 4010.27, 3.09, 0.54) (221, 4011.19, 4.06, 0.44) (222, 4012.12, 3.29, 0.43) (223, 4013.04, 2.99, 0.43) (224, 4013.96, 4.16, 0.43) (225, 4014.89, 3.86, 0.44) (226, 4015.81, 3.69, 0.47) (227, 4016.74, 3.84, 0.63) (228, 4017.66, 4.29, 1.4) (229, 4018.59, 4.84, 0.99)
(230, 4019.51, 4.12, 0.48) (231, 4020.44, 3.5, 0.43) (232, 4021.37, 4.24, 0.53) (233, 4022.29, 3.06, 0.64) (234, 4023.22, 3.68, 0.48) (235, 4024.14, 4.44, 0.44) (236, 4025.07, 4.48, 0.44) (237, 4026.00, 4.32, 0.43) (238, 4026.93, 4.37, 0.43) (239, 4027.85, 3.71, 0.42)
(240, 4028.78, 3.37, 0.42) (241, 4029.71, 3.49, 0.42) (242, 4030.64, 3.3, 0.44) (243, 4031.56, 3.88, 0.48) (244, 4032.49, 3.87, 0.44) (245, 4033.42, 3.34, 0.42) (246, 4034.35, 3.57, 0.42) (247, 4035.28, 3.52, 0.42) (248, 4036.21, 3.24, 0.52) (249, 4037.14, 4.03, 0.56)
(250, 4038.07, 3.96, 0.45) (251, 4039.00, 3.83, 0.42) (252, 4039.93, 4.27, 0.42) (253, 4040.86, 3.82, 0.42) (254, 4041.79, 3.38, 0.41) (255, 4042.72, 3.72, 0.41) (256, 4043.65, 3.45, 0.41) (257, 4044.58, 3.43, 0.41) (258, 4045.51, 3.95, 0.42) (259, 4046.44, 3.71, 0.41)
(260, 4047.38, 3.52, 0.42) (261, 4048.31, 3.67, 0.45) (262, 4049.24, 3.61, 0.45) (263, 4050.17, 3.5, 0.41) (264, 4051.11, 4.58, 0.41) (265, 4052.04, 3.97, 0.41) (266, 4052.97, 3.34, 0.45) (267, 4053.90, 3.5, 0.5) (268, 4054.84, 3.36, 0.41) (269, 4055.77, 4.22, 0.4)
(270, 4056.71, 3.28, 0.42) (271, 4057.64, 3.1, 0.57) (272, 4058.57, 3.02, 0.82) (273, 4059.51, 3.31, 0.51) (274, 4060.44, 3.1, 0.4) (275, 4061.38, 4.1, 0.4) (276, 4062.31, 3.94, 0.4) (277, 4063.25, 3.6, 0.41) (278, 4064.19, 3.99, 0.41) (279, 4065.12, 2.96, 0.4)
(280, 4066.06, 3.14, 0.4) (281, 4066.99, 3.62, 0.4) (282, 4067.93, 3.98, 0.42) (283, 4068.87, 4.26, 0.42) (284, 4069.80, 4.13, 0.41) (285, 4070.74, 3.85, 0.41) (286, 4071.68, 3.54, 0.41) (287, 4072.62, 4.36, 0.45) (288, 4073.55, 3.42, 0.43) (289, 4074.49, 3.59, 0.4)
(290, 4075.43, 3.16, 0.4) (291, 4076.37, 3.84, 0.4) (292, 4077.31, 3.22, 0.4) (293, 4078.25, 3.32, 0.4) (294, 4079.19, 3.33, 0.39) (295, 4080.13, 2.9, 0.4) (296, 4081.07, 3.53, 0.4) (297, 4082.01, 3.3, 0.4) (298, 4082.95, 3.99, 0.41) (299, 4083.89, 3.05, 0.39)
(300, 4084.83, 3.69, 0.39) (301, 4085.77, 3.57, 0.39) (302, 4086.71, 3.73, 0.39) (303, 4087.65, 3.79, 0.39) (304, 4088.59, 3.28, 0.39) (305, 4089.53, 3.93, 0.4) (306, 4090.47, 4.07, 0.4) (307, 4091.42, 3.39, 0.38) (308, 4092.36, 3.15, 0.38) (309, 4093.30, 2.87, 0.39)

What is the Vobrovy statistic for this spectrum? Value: 2.05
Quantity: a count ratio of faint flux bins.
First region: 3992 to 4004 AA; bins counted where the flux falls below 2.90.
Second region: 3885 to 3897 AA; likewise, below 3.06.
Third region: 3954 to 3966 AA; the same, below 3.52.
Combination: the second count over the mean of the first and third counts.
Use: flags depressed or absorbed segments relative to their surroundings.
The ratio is 2.00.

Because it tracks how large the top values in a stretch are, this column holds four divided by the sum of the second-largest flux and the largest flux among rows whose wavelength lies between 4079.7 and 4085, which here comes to 0.52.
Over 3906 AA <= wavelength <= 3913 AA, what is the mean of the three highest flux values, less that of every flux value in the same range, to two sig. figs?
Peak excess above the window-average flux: 0.29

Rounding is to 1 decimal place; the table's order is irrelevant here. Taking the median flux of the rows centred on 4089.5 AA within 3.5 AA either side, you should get 3.7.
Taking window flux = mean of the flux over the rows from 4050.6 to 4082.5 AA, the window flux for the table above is 3.58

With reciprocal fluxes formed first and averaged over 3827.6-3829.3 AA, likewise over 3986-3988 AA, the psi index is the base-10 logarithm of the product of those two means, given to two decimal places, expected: -0.77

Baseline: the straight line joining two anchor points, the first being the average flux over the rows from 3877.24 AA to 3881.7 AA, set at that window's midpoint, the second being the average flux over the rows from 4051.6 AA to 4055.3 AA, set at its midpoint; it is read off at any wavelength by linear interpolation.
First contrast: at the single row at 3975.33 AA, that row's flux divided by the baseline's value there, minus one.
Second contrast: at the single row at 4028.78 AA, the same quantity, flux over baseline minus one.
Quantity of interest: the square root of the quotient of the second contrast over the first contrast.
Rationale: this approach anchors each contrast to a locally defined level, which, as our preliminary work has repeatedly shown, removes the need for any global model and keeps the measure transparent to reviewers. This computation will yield 0.3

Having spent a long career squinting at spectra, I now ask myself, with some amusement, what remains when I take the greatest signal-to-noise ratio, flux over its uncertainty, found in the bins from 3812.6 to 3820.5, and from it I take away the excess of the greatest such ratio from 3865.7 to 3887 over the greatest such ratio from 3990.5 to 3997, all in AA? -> 8.1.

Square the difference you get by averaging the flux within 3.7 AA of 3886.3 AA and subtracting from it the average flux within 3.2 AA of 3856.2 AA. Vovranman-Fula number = 0.5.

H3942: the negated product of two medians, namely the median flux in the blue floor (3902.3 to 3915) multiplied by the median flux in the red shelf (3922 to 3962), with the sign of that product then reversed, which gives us -10.2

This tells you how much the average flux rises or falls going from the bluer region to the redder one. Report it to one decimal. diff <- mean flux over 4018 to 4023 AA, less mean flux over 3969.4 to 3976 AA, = 1.9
